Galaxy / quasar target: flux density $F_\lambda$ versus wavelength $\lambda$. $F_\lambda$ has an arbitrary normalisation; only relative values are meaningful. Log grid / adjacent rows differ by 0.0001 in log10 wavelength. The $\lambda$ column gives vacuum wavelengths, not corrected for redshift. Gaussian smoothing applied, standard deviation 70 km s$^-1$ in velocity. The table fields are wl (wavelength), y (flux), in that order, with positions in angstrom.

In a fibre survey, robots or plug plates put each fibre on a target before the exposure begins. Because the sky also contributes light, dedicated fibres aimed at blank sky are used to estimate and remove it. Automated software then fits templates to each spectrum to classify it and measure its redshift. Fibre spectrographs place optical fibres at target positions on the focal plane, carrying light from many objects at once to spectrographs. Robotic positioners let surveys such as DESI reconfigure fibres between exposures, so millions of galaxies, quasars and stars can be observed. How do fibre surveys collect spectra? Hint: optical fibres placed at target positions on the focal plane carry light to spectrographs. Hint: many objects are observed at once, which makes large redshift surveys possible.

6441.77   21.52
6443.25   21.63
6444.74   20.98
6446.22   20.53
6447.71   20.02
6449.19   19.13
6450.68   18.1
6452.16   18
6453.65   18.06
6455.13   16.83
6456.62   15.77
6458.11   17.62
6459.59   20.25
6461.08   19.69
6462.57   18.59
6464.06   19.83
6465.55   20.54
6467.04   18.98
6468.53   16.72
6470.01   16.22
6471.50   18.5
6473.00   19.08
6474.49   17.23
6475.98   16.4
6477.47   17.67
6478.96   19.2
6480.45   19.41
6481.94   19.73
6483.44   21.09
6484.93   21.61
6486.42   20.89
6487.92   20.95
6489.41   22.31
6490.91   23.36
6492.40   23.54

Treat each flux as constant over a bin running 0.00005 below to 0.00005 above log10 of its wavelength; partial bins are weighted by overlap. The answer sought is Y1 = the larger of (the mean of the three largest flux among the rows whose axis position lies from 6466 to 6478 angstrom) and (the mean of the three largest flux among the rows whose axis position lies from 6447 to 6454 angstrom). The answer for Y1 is 19.1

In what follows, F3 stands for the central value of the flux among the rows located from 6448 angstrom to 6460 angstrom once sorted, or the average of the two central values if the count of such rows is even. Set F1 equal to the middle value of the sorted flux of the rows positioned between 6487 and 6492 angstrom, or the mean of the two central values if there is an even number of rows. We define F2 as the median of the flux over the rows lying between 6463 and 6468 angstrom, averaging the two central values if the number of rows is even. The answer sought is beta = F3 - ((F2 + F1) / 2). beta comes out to -3.0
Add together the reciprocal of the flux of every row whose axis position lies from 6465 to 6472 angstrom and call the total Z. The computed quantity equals 0.277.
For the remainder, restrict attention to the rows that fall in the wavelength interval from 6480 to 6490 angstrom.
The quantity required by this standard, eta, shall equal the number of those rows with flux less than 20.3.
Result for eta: 2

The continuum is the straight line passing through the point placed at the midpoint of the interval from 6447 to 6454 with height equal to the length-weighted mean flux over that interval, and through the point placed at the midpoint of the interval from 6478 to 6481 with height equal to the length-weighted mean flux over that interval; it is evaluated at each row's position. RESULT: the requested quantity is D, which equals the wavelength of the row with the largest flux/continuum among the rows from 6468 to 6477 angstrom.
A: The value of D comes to 6473.00 angstrom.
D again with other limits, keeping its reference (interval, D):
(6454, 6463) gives 6459.59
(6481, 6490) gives 6489.41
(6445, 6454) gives 6446.22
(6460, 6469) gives 6465.55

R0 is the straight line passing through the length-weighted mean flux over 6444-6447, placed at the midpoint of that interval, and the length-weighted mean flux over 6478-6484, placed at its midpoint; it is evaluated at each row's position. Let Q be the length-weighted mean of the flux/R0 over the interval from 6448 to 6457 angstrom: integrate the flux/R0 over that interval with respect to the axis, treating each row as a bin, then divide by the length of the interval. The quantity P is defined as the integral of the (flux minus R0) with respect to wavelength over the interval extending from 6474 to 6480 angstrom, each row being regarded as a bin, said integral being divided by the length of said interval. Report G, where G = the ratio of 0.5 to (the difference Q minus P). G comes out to 0.17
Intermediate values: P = -2.1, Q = 0.87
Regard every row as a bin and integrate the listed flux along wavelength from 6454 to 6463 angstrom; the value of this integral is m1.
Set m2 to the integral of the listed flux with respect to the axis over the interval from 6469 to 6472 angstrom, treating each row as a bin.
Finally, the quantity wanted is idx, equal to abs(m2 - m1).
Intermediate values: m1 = 163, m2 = 52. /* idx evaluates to 111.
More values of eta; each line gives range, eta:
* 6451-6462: 7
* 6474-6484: 6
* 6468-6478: 7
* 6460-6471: 6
